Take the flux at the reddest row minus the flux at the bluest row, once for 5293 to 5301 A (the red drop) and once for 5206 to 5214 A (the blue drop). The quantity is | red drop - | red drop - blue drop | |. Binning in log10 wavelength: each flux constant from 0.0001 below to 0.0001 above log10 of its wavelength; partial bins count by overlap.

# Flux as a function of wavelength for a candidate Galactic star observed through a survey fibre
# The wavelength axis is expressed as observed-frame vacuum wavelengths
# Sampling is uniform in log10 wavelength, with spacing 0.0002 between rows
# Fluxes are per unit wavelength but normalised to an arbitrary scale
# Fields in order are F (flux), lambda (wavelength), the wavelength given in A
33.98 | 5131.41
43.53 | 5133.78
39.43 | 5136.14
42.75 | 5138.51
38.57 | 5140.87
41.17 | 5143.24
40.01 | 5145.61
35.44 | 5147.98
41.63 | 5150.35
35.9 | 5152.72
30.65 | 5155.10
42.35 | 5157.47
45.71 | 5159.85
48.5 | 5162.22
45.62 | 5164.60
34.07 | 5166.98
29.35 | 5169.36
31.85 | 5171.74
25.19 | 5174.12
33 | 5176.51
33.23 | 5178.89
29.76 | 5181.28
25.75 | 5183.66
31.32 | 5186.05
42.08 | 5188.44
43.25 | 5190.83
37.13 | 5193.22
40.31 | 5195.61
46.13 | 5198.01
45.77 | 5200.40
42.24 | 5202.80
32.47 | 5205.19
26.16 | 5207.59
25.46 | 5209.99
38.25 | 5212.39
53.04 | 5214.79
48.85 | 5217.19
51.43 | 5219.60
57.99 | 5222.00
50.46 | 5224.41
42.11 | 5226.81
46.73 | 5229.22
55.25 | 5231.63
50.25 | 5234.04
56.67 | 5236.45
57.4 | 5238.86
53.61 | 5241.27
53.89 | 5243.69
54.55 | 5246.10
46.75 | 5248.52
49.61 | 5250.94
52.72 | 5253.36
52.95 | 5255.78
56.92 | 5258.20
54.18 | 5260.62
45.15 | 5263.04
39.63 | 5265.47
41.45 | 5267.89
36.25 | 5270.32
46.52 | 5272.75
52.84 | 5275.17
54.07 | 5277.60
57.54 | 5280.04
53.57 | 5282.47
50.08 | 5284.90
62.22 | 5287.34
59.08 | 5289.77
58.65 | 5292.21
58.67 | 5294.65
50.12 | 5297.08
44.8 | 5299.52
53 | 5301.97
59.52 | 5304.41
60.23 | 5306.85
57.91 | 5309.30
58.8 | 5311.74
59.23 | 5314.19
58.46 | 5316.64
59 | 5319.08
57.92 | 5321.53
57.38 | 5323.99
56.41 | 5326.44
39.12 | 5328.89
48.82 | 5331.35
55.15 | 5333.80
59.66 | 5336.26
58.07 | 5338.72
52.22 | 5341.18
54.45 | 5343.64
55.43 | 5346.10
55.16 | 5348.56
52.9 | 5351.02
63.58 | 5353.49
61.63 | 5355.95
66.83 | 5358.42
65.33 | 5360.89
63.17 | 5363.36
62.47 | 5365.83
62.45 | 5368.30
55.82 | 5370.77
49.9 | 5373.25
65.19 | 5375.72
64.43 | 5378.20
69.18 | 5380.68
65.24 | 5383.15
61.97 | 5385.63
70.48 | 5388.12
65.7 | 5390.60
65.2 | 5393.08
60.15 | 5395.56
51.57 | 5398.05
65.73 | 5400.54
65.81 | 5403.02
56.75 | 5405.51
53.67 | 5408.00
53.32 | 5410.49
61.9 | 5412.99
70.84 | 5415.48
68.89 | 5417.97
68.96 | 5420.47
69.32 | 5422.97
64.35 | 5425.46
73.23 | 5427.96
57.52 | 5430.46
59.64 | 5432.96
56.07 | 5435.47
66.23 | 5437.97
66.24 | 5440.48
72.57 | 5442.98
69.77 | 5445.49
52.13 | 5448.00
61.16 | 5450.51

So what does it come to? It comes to 39.8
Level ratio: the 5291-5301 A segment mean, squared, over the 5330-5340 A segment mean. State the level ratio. 51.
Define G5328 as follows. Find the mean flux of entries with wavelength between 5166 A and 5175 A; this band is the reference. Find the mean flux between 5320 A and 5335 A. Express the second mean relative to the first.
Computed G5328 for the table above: 1.7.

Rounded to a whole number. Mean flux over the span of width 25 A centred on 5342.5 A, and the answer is 56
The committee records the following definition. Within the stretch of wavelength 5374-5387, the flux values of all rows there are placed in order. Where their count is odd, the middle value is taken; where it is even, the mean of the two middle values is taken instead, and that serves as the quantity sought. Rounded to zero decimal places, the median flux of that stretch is 65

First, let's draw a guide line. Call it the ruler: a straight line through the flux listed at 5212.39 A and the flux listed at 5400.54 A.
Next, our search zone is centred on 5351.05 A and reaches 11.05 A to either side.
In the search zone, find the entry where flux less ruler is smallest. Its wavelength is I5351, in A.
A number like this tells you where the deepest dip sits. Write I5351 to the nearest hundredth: 5351.02 A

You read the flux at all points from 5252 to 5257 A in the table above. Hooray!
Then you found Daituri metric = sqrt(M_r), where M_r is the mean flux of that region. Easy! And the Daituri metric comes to 7.3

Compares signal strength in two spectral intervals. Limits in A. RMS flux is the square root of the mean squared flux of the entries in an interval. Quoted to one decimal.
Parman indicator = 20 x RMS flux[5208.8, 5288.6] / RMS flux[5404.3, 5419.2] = 16.5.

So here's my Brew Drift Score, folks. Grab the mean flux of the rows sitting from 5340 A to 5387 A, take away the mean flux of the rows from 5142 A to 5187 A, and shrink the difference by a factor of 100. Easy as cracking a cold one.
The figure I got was 0.25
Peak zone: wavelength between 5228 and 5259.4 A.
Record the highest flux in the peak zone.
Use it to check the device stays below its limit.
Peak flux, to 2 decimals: 57.40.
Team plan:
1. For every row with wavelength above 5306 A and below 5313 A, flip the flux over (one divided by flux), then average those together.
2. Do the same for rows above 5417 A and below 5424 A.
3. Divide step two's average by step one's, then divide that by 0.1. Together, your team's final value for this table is 8.5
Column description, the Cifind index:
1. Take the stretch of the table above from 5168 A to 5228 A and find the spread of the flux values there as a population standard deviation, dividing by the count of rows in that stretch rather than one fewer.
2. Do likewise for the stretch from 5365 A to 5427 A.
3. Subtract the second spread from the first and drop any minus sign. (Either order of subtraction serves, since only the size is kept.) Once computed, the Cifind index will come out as 3.4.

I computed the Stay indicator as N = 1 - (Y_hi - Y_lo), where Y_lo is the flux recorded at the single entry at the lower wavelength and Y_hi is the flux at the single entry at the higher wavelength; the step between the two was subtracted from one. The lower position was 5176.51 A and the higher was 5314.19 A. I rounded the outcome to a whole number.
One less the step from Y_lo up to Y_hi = -25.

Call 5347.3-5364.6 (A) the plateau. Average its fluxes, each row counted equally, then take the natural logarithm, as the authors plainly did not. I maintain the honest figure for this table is 4.1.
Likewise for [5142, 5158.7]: 3.6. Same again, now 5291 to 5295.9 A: 4.1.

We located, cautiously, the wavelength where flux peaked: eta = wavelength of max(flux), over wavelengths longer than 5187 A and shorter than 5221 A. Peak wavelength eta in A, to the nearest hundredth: 5214.79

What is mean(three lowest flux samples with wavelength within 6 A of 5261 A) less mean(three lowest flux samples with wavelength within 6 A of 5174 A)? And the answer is 17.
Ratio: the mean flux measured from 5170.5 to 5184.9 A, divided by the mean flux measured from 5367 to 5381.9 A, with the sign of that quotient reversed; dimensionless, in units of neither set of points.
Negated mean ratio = -0.49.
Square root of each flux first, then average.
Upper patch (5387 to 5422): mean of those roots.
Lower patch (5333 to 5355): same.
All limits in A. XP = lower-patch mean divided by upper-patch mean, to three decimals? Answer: 0.948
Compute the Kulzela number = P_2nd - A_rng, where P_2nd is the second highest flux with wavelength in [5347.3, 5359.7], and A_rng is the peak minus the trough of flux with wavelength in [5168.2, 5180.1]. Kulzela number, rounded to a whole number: 56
